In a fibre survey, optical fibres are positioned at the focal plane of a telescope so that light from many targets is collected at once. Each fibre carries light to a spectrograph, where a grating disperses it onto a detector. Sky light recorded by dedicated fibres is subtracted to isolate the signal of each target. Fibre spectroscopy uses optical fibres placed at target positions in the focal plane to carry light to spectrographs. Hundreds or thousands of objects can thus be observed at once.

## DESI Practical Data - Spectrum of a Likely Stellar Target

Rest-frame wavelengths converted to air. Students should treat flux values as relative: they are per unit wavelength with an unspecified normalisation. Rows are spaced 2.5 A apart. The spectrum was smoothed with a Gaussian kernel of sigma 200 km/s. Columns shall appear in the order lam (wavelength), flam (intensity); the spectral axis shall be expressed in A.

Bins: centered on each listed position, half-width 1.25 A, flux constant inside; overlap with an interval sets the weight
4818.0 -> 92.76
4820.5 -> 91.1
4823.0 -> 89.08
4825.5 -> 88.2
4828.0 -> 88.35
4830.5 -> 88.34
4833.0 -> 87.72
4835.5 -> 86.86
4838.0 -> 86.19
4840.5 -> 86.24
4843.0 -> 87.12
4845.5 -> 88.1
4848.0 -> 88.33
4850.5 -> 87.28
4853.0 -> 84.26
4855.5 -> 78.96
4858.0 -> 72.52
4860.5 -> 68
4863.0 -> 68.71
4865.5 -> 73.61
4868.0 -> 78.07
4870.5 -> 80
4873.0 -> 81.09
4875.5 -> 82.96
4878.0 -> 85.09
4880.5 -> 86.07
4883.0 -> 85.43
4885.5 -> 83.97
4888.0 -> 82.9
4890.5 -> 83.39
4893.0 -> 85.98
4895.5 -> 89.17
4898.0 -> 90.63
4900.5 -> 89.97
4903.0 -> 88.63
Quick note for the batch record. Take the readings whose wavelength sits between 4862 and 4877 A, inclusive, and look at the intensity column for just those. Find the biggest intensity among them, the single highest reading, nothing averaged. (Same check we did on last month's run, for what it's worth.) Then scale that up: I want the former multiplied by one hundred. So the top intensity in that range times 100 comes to 8296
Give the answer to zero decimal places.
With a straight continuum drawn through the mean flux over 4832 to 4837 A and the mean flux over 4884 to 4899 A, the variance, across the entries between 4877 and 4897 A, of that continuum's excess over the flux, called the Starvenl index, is 4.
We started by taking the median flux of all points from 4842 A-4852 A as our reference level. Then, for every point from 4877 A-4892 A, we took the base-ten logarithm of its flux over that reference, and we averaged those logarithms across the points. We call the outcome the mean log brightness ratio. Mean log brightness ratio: -0.016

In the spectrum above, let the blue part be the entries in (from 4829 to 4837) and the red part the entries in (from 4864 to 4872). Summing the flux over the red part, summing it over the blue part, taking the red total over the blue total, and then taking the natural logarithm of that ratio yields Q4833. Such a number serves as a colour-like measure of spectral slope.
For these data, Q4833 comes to -0.13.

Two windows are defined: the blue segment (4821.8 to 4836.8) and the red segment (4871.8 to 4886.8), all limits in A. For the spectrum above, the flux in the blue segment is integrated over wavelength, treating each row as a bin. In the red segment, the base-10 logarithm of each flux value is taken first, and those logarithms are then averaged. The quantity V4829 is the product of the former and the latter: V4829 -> 2543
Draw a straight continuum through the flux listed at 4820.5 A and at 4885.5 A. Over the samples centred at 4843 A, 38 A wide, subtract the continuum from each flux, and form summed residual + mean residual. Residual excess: -67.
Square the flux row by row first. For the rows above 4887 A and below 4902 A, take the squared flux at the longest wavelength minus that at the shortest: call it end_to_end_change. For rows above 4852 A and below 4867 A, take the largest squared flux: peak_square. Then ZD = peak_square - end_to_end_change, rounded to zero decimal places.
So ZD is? 5878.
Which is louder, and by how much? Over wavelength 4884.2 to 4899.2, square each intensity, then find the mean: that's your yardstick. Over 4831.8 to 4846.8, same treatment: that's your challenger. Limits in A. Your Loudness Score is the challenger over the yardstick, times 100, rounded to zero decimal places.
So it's 102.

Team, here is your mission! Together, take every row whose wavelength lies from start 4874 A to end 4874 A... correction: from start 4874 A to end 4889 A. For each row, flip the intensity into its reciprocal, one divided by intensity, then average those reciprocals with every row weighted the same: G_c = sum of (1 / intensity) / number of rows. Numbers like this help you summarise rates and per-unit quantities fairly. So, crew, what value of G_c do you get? 0.0119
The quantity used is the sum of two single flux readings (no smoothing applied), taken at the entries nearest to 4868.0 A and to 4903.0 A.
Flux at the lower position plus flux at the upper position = 167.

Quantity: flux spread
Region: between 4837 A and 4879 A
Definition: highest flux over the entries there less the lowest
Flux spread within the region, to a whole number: 20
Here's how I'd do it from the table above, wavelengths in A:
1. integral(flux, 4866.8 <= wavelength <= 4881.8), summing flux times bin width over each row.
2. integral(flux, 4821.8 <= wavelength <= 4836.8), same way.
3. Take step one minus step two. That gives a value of -88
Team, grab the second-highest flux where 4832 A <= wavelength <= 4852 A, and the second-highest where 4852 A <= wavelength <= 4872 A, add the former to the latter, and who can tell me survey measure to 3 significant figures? 168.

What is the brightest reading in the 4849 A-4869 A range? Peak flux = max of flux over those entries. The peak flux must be 87.28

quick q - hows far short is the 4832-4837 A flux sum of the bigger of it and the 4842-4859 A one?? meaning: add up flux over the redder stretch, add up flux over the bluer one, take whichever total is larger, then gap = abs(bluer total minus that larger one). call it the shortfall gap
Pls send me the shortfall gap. 412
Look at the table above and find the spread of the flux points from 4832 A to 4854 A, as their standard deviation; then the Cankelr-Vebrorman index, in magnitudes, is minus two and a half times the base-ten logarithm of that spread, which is -0.2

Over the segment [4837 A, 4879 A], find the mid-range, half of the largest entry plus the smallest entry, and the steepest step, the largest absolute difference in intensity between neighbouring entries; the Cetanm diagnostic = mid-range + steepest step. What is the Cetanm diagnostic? 84.6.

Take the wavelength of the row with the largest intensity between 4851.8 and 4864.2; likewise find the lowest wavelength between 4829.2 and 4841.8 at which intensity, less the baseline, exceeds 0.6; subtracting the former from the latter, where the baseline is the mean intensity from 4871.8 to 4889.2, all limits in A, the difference -22.5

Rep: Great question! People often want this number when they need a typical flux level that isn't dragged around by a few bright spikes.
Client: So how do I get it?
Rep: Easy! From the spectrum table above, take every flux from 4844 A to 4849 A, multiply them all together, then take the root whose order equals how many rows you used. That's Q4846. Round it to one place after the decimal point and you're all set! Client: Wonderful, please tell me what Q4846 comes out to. 88.2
